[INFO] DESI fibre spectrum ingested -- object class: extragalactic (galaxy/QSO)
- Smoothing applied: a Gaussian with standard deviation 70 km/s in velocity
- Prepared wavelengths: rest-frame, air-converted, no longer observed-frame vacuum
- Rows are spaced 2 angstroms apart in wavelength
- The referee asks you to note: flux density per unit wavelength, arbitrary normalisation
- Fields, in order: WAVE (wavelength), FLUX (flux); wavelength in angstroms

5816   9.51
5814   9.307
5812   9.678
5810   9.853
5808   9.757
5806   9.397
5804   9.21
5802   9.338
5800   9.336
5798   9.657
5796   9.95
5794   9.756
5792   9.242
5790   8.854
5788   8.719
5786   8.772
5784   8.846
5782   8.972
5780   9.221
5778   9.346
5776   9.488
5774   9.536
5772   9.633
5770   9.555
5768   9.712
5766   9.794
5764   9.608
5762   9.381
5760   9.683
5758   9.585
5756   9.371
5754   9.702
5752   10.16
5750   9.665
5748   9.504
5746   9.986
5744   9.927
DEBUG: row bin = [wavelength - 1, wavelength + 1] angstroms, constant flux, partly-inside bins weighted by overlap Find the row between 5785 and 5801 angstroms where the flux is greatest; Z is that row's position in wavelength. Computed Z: 5796 angstroms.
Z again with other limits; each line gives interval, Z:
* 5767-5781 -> 5768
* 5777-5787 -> 5778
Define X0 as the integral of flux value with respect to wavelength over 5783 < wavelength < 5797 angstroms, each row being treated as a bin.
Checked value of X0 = 128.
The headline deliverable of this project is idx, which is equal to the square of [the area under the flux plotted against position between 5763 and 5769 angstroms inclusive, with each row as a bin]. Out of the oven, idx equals 3390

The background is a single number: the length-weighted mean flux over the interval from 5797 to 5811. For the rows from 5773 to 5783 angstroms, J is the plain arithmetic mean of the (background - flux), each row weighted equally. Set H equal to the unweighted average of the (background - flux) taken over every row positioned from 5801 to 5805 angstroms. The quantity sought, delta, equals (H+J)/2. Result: 0.21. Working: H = 0.23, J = 0.19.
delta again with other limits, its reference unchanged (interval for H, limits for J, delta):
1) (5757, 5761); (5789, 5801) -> -0.04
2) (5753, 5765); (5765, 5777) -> -0.08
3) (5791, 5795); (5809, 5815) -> -0.05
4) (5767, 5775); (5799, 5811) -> -0.04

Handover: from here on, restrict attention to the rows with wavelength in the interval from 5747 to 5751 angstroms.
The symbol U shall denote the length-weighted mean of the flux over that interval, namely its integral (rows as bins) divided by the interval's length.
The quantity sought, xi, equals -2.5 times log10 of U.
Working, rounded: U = 9.6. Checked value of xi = -2.45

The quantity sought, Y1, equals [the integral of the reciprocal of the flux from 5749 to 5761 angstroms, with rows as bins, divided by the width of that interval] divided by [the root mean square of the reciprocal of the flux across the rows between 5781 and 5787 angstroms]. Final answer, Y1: 0.91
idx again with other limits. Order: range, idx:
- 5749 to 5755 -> 3487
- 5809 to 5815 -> 3327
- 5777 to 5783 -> 3034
